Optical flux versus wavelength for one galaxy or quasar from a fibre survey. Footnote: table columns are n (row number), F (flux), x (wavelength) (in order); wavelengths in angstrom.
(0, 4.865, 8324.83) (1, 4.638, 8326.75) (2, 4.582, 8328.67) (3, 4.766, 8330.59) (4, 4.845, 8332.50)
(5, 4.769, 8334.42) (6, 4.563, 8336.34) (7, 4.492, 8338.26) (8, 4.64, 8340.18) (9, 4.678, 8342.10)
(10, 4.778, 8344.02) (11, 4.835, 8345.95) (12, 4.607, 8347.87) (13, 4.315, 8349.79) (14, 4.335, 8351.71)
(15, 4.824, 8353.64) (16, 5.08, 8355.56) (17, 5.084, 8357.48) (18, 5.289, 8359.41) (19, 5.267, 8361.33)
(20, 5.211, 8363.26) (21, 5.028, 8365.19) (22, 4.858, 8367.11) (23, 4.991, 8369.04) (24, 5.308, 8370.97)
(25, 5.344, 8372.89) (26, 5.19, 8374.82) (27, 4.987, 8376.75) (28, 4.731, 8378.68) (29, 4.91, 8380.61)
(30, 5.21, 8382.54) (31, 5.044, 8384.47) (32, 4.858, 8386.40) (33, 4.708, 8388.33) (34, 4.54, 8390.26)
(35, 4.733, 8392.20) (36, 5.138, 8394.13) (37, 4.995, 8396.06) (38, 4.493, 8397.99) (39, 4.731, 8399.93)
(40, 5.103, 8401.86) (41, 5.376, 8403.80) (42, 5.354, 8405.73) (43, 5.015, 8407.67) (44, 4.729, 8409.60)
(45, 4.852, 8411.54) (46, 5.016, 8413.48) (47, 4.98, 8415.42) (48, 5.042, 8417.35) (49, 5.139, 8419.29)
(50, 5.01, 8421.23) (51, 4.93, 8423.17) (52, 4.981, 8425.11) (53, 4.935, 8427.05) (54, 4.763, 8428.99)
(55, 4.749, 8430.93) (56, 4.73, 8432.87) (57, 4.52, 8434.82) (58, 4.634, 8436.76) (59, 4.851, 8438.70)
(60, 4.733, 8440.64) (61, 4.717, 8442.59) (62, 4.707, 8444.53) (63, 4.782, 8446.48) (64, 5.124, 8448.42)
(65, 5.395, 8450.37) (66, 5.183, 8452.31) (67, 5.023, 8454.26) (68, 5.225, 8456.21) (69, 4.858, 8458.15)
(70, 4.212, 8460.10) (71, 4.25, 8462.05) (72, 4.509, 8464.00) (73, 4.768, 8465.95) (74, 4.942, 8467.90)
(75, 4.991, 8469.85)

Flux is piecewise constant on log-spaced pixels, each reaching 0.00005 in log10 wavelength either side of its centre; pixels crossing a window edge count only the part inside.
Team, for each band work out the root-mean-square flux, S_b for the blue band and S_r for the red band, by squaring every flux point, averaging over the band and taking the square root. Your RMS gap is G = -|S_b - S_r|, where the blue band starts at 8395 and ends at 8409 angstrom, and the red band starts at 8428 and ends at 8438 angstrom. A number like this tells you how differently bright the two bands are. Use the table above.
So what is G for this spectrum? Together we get -0.34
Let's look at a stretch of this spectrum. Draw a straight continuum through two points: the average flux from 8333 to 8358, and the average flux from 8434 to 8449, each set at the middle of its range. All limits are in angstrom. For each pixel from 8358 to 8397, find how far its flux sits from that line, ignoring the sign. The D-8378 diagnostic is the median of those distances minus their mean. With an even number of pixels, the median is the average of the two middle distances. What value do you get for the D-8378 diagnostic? -0.02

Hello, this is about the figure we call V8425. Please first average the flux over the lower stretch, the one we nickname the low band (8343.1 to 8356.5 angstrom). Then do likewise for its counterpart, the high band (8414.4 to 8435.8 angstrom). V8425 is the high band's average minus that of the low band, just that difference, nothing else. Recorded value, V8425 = 0.21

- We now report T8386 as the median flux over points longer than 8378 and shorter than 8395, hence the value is 4.86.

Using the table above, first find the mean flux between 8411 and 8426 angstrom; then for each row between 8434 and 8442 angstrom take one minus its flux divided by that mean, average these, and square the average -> 0.0038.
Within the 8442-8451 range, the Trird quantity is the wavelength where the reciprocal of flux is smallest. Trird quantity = 8450.37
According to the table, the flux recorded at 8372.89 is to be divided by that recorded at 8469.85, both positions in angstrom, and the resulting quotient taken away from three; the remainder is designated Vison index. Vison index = 1.93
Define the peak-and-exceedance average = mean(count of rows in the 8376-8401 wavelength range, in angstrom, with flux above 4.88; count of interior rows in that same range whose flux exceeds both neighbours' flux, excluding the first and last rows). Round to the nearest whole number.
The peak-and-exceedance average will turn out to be 4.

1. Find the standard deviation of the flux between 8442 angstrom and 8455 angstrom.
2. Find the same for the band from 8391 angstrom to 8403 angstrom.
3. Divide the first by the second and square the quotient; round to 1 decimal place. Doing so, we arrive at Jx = 1.1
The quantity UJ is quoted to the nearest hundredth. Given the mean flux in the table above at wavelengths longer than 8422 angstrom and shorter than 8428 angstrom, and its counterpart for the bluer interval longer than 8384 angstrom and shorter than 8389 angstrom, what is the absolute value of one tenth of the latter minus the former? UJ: 4.46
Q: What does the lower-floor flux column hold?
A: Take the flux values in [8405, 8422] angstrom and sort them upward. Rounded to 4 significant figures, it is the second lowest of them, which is 4.852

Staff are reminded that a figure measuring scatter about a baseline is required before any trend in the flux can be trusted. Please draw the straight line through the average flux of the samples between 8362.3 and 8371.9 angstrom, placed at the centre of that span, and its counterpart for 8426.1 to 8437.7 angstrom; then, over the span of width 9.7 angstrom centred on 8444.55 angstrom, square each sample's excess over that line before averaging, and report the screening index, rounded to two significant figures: 0.055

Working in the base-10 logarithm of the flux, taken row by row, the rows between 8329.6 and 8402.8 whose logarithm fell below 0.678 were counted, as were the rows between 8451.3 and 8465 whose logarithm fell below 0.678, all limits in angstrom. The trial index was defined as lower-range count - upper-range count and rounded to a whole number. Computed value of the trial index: 10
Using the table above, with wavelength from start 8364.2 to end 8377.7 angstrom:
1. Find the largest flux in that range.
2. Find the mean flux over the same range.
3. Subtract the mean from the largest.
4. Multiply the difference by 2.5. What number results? 0.6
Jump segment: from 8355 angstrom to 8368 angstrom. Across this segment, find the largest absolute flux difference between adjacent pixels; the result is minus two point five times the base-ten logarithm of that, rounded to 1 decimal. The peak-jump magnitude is 1.7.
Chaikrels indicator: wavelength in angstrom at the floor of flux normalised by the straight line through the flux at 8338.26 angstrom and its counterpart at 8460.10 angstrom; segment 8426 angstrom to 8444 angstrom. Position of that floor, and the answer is 8434.82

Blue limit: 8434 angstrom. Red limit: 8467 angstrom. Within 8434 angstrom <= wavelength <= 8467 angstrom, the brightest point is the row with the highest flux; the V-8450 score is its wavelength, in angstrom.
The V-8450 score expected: 8450.37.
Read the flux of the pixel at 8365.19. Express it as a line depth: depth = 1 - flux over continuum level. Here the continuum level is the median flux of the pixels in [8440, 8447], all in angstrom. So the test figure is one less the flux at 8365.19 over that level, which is -0.064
